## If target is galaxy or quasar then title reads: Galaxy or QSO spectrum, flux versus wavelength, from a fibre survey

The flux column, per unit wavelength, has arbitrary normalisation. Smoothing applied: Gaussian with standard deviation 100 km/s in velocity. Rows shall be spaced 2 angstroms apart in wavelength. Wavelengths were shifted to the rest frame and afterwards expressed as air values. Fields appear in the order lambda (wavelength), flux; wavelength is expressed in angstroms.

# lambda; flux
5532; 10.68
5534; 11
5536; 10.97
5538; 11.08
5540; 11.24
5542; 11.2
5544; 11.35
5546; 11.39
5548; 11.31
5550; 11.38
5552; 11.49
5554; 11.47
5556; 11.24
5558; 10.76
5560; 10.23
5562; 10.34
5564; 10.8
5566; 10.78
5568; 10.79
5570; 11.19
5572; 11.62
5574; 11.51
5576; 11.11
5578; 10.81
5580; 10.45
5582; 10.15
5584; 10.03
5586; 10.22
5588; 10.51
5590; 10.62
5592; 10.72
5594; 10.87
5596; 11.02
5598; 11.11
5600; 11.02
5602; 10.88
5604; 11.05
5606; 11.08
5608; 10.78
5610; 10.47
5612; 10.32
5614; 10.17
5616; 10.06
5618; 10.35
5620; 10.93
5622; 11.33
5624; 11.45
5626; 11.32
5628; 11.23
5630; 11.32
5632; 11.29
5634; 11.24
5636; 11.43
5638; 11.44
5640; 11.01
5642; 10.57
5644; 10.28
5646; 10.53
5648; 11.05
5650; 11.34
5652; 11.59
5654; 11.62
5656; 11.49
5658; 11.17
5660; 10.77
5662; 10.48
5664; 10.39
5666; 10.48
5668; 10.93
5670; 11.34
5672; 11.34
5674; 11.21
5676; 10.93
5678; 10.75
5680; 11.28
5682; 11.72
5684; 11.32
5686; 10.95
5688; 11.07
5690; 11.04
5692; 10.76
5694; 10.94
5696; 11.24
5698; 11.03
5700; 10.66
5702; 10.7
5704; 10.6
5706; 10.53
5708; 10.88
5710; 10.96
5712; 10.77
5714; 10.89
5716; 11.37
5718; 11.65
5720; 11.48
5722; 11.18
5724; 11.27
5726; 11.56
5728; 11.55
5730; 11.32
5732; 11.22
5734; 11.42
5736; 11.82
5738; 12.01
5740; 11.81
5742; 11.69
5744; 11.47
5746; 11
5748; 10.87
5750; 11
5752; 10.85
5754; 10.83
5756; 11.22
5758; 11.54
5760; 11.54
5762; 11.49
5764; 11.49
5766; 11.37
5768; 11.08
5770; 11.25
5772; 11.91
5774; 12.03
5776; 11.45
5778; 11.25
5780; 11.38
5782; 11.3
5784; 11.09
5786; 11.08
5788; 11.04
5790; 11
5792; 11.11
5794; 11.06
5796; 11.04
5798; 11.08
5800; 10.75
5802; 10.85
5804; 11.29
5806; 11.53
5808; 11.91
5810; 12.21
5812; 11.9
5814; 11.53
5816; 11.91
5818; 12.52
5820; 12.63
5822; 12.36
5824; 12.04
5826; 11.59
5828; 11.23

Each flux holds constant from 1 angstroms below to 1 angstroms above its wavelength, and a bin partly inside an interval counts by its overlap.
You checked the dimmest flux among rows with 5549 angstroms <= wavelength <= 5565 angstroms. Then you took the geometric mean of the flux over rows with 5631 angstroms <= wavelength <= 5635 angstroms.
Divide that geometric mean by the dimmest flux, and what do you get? 1.10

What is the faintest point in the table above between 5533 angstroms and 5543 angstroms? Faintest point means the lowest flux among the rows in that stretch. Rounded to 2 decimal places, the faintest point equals 10.97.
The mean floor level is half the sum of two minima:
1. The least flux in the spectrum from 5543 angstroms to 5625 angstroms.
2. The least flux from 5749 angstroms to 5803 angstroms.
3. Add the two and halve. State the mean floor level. 10.4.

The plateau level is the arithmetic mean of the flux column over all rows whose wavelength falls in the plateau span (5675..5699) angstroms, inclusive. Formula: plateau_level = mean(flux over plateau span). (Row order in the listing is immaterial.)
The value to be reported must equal 11.1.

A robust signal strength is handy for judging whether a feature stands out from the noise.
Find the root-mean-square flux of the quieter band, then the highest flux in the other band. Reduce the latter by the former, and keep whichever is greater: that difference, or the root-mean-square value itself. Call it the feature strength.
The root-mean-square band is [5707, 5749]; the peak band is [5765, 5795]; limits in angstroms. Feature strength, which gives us 11.3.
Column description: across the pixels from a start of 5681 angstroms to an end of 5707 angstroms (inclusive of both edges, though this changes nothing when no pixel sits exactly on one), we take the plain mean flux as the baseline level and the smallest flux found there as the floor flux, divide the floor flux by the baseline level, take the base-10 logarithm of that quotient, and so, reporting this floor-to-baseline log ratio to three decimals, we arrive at -0.018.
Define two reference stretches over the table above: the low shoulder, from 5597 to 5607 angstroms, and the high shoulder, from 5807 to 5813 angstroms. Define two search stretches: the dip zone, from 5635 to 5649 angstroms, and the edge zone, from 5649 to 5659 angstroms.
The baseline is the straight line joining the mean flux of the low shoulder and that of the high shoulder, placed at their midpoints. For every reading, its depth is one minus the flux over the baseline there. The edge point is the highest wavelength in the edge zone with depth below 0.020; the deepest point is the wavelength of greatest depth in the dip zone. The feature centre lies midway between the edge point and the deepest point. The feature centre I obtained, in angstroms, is 5651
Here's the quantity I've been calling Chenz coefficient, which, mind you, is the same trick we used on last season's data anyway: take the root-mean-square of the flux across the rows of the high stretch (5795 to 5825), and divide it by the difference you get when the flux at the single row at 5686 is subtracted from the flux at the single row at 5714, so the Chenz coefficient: -195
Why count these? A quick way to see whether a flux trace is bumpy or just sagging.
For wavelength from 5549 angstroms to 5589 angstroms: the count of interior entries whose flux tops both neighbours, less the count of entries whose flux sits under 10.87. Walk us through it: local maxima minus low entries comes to -9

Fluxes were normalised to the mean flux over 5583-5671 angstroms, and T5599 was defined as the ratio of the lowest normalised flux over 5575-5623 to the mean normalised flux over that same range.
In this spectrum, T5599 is 0.940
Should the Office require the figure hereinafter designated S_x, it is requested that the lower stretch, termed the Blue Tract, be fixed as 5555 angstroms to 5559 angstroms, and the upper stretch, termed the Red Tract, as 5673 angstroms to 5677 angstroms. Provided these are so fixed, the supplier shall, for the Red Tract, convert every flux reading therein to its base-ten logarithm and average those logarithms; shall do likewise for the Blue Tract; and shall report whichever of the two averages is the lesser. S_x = 1.04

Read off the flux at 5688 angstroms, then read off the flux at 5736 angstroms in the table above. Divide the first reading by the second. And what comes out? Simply 0.94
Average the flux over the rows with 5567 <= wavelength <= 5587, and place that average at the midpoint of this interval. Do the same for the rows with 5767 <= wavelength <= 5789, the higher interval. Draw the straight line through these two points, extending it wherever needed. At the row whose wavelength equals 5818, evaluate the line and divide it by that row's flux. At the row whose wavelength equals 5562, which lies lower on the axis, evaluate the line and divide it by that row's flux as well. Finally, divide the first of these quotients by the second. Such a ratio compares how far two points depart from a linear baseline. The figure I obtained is 0.88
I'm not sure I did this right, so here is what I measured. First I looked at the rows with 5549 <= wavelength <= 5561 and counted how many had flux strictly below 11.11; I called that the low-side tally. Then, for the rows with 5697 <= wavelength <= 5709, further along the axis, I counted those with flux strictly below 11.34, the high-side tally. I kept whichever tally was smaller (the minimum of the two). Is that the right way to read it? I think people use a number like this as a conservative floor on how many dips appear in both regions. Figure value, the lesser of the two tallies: 2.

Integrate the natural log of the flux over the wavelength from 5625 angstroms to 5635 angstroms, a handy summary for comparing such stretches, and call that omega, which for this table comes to 24.2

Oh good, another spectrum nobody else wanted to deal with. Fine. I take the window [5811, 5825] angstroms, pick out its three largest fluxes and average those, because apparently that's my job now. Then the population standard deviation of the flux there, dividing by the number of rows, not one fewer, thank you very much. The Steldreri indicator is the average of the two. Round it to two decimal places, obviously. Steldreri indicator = 6.43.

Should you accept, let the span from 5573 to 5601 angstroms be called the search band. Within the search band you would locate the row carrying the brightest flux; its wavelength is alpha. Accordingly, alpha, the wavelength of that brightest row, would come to 5574 angstroms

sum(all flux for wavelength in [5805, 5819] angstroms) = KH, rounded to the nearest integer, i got 84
